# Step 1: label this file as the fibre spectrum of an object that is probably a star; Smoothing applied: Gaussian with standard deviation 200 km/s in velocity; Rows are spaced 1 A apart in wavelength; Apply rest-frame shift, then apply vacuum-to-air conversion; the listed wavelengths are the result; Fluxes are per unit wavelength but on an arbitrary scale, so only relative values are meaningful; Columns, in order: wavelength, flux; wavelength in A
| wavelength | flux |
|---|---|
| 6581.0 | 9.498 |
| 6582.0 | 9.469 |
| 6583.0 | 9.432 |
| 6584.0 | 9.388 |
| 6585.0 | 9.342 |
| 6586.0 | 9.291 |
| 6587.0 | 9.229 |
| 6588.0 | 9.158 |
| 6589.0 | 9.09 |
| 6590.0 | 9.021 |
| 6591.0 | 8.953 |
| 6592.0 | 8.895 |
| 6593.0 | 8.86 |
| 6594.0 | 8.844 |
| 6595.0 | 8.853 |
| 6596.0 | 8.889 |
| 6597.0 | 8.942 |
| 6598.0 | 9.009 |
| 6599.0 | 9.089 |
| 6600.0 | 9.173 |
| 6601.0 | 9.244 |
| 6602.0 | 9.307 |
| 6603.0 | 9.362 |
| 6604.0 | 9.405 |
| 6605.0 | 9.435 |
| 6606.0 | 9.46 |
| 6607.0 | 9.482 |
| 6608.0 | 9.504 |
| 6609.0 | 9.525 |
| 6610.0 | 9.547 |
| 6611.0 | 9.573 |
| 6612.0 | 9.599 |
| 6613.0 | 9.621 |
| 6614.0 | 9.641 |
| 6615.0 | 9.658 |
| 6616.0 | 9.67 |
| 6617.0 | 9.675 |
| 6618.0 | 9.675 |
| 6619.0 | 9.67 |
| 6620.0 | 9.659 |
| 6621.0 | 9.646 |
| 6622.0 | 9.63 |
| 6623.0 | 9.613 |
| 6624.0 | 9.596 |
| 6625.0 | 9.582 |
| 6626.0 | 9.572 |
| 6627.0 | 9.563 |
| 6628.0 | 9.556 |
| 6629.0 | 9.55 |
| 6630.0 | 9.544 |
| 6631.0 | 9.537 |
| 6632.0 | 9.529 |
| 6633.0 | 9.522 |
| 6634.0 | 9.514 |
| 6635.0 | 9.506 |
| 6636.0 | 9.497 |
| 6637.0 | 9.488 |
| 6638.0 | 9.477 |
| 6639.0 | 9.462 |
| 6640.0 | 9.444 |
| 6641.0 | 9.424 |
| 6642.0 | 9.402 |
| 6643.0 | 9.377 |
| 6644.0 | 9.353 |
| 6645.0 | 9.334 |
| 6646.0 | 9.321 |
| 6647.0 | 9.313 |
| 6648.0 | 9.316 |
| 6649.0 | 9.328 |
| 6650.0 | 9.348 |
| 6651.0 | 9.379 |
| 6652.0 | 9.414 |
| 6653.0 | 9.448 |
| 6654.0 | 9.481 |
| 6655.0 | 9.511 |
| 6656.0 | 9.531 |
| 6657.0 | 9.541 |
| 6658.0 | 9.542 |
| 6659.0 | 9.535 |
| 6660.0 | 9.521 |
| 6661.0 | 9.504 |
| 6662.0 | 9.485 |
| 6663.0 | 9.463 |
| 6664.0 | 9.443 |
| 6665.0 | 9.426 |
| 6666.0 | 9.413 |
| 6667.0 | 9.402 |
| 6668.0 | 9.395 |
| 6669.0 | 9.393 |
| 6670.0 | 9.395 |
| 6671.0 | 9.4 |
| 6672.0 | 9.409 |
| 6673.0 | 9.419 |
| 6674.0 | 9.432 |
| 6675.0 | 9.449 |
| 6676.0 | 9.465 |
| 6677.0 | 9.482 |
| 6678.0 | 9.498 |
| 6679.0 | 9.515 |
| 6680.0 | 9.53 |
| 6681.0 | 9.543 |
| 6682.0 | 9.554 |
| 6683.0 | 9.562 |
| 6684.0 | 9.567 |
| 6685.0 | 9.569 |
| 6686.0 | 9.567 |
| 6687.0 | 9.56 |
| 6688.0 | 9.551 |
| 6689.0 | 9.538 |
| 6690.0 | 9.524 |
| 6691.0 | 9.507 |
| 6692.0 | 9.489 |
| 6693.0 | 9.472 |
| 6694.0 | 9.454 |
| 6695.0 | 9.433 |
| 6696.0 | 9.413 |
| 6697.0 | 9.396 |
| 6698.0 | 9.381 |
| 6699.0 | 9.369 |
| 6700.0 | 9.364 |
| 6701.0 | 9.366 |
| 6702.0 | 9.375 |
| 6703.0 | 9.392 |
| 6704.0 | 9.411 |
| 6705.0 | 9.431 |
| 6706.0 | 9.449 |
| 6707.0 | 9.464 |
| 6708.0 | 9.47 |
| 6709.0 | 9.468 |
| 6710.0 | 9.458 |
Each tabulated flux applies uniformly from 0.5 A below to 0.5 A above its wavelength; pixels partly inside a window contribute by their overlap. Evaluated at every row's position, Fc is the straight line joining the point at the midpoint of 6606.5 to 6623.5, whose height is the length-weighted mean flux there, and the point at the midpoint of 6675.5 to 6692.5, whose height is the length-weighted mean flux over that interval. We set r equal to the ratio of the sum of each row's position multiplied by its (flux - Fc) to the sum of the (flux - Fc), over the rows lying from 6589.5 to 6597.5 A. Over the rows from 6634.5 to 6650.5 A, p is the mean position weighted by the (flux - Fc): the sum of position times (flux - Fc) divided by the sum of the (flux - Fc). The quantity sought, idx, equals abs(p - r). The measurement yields 50.5 A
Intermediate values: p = 6644.1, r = 6593.6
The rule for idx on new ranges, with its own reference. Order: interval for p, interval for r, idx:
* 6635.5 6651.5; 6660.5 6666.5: 19.3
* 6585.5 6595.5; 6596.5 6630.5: 9.4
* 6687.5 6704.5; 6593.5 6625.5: 101.6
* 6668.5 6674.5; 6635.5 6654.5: 25.7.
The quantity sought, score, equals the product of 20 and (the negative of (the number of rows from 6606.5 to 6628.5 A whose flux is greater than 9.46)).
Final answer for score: -440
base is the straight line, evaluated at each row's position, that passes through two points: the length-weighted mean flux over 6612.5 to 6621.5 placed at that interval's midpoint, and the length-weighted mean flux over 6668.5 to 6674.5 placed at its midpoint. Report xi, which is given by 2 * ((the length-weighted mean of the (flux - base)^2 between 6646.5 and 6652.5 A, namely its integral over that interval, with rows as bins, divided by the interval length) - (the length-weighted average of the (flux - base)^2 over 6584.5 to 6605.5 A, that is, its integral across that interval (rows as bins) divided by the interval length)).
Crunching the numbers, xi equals -0.86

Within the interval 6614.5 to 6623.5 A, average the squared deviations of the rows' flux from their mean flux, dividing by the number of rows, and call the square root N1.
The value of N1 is 0.020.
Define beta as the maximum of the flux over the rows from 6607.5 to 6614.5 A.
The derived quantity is 9.641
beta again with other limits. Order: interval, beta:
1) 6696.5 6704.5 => 9.411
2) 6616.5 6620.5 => 9.675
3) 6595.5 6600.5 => 9.173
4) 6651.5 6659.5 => 9.542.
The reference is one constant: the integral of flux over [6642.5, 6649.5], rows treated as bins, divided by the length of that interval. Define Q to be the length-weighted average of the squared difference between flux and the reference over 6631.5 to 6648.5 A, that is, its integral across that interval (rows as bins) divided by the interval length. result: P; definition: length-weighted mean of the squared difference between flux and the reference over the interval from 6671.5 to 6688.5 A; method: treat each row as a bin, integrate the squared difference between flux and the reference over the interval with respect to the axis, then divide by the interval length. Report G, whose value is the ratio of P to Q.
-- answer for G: 2.3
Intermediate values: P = 0.034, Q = 0.015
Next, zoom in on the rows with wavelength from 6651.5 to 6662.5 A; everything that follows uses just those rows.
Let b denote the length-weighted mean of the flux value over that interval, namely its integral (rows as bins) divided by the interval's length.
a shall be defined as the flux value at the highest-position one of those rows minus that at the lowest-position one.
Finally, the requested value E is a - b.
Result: -9.43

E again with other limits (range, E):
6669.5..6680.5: -9.32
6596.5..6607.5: -8.72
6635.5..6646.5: -9.59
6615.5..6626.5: -9.73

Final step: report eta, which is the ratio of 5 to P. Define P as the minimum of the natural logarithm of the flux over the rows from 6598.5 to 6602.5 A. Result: 2.27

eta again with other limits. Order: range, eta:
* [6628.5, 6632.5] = 2.22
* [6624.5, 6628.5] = 2.22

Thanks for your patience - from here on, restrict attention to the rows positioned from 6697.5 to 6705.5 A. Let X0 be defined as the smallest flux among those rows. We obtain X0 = 9.364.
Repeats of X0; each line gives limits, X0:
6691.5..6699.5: 9.369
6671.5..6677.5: 9.409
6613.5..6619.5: 9.641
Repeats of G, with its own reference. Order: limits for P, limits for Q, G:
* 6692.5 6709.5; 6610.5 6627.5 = 0.1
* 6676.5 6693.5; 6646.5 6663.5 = 2.0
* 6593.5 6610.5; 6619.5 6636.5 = 1.3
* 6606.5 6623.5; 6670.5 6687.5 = 2.6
